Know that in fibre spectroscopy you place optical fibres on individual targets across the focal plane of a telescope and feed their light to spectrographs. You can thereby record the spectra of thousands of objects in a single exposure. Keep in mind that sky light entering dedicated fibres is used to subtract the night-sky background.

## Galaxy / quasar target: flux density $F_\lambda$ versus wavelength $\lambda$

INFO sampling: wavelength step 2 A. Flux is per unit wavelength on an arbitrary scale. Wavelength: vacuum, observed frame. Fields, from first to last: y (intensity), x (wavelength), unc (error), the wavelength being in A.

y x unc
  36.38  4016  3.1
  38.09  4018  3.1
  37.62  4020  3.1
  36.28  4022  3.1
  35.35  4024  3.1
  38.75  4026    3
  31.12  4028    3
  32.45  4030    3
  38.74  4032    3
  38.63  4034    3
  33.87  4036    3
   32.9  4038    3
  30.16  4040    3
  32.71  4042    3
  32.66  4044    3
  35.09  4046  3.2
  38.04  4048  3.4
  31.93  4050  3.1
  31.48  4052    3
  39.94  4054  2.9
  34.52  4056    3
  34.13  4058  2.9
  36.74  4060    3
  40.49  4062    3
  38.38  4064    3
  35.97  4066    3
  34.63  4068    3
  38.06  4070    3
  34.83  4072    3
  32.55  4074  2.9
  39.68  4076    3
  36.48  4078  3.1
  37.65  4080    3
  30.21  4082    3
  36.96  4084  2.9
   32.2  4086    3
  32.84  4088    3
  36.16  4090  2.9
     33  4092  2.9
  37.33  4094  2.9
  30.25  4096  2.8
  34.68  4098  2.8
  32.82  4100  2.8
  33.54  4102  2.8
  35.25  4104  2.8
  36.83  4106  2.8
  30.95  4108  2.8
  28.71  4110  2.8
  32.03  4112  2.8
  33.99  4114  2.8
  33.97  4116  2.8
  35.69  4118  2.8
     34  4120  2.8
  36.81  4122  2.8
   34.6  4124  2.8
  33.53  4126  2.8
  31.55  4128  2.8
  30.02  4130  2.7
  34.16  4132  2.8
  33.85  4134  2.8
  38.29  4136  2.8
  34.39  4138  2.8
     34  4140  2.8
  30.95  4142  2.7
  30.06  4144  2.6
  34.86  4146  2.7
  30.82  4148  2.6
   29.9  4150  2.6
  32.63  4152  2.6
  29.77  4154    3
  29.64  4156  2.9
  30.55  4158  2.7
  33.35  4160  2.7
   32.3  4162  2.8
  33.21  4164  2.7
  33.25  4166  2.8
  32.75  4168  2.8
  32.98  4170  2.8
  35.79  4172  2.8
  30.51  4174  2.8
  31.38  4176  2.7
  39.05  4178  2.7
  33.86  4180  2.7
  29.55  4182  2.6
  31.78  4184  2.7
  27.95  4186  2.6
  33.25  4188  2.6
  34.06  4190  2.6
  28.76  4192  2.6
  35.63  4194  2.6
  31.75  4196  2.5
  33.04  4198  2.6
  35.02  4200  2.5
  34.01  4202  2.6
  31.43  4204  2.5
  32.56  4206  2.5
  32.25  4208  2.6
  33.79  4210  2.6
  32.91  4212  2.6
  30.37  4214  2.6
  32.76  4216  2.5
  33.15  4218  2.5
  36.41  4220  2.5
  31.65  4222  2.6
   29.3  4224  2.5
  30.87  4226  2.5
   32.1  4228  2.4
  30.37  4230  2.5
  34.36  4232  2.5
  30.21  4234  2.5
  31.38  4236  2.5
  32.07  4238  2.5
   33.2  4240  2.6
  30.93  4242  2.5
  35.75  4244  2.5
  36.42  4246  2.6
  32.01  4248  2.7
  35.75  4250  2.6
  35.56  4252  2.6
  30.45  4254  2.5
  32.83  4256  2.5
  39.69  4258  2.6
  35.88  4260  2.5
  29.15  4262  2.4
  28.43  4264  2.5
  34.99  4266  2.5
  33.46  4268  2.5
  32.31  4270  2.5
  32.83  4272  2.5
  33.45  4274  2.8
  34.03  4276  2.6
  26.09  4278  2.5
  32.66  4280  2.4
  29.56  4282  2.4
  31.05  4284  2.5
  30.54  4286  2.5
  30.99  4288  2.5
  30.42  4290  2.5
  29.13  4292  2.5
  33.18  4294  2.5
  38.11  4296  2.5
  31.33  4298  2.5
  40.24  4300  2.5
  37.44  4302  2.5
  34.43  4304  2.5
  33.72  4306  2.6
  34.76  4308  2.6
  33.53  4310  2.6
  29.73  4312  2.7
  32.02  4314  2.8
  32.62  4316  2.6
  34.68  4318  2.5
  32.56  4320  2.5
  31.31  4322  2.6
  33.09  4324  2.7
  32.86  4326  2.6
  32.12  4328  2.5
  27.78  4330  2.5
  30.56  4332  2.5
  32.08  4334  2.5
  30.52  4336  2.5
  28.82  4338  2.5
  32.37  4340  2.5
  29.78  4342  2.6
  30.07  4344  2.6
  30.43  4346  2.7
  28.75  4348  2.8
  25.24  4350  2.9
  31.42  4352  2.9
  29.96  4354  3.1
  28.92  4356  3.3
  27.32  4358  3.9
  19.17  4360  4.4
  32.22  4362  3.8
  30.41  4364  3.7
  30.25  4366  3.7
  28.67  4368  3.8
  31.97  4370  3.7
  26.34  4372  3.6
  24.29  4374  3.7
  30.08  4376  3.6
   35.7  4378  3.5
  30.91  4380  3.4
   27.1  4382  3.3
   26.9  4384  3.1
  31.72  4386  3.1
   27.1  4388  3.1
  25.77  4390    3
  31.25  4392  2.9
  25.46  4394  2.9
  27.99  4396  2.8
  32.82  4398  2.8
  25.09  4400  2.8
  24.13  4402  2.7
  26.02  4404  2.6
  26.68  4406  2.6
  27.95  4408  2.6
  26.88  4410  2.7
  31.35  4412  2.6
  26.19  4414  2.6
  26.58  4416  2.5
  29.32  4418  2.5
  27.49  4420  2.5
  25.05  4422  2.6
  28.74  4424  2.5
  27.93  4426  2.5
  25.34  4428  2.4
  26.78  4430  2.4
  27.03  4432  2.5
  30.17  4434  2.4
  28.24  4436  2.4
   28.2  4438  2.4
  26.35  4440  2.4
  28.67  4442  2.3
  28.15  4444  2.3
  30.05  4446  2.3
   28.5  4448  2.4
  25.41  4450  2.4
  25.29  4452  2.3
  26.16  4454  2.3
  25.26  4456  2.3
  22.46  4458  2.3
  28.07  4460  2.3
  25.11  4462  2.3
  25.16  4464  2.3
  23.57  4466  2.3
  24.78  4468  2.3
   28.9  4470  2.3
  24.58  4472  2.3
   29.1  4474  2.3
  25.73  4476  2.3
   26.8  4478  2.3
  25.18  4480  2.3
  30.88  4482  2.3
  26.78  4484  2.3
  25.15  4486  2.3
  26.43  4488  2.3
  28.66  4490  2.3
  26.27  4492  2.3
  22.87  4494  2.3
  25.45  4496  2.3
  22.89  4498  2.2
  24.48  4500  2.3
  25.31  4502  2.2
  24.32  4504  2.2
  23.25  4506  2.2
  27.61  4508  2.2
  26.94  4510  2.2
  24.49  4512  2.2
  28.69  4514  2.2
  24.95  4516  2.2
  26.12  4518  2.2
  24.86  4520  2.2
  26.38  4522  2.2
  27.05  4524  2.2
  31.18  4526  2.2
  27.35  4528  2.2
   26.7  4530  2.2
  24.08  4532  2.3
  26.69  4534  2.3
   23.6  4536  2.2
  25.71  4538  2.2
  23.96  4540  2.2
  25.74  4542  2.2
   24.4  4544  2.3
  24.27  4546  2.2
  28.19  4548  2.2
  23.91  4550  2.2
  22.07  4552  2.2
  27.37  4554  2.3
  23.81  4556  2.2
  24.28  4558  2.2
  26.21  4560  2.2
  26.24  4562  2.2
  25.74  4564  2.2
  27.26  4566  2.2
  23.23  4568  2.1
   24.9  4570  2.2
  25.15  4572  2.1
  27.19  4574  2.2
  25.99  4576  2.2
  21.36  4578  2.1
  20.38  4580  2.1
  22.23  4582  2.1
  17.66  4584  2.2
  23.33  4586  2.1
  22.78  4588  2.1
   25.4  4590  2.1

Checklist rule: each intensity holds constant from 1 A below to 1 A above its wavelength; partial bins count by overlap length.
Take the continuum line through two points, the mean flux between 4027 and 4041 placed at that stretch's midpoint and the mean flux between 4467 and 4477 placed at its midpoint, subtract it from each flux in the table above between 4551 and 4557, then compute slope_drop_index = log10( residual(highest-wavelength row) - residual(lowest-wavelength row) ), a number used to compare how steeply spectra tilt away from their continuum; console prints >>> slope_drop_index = 0.26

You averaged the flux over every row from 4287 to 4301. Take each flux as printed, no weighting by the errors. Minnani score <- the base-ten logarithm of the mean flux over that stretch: 1.52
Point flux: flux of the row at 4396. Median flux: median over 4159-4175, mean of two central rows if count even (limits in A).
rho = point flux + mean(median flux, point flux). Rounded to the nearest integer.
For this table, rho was 59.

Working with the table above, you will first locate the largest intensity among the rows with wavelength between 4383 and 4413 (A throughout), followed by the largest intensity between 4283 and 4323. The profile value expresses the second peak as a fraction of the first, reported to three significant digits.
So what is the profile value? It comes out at 1.23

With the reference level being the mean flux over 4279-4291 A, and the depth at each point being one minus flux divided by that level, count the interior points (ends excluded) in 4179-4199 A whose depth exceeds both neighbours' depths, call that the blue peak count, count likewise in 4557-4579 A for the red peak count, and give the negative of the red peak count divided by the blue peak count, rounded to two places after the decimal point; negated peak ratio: -0.50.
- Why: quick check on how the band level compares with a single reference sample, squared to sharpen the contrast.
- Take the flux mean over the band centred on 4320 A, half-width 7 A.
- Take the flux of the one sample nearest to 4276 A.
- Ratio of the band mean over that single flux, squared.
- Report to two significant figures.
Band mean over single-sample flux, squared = 0.93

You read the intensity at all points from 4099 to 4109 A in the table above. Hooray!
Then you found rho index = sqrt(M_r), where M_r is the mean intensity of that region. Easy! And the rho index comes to 5.82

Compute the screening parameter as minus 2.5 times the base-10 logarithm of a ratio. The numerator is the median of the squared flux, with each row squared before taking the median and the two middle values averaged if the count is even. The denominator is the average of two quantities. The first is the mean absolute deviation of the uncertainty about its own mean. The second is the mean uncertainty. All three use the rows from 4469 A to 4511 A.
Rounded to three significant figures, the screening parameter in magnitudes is -6.89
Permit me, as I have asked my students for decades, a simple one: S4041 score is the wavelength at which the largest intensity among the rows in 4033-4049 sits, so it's 4034 A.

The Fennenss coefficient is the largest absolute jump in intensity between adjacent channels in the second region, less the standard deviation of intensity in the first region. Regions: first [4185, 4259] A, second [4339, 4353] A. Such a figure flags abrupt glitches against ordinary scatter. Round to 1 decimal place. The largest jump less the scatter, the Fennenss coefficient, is 3.8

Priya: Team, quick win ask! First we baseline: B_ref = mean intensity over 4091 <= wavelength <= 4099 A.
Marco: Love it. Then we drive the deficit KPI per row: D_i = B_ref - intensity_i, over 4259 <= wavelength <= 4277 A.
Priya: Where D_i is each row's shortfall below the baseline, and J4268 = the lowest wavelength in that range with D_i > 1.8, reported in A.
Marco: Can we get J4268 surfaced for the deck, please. 4262 A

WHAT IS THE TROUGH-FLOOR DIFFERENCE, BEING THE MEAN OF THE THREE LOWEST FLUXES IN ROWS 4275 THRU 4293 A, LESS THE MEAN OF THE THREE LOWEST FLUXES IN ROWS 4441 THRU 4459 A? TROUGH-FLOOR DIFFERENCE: 4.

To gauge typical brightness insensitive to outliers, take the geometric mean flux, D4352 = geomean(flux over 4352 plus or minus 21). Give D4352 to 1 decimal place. 29.1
